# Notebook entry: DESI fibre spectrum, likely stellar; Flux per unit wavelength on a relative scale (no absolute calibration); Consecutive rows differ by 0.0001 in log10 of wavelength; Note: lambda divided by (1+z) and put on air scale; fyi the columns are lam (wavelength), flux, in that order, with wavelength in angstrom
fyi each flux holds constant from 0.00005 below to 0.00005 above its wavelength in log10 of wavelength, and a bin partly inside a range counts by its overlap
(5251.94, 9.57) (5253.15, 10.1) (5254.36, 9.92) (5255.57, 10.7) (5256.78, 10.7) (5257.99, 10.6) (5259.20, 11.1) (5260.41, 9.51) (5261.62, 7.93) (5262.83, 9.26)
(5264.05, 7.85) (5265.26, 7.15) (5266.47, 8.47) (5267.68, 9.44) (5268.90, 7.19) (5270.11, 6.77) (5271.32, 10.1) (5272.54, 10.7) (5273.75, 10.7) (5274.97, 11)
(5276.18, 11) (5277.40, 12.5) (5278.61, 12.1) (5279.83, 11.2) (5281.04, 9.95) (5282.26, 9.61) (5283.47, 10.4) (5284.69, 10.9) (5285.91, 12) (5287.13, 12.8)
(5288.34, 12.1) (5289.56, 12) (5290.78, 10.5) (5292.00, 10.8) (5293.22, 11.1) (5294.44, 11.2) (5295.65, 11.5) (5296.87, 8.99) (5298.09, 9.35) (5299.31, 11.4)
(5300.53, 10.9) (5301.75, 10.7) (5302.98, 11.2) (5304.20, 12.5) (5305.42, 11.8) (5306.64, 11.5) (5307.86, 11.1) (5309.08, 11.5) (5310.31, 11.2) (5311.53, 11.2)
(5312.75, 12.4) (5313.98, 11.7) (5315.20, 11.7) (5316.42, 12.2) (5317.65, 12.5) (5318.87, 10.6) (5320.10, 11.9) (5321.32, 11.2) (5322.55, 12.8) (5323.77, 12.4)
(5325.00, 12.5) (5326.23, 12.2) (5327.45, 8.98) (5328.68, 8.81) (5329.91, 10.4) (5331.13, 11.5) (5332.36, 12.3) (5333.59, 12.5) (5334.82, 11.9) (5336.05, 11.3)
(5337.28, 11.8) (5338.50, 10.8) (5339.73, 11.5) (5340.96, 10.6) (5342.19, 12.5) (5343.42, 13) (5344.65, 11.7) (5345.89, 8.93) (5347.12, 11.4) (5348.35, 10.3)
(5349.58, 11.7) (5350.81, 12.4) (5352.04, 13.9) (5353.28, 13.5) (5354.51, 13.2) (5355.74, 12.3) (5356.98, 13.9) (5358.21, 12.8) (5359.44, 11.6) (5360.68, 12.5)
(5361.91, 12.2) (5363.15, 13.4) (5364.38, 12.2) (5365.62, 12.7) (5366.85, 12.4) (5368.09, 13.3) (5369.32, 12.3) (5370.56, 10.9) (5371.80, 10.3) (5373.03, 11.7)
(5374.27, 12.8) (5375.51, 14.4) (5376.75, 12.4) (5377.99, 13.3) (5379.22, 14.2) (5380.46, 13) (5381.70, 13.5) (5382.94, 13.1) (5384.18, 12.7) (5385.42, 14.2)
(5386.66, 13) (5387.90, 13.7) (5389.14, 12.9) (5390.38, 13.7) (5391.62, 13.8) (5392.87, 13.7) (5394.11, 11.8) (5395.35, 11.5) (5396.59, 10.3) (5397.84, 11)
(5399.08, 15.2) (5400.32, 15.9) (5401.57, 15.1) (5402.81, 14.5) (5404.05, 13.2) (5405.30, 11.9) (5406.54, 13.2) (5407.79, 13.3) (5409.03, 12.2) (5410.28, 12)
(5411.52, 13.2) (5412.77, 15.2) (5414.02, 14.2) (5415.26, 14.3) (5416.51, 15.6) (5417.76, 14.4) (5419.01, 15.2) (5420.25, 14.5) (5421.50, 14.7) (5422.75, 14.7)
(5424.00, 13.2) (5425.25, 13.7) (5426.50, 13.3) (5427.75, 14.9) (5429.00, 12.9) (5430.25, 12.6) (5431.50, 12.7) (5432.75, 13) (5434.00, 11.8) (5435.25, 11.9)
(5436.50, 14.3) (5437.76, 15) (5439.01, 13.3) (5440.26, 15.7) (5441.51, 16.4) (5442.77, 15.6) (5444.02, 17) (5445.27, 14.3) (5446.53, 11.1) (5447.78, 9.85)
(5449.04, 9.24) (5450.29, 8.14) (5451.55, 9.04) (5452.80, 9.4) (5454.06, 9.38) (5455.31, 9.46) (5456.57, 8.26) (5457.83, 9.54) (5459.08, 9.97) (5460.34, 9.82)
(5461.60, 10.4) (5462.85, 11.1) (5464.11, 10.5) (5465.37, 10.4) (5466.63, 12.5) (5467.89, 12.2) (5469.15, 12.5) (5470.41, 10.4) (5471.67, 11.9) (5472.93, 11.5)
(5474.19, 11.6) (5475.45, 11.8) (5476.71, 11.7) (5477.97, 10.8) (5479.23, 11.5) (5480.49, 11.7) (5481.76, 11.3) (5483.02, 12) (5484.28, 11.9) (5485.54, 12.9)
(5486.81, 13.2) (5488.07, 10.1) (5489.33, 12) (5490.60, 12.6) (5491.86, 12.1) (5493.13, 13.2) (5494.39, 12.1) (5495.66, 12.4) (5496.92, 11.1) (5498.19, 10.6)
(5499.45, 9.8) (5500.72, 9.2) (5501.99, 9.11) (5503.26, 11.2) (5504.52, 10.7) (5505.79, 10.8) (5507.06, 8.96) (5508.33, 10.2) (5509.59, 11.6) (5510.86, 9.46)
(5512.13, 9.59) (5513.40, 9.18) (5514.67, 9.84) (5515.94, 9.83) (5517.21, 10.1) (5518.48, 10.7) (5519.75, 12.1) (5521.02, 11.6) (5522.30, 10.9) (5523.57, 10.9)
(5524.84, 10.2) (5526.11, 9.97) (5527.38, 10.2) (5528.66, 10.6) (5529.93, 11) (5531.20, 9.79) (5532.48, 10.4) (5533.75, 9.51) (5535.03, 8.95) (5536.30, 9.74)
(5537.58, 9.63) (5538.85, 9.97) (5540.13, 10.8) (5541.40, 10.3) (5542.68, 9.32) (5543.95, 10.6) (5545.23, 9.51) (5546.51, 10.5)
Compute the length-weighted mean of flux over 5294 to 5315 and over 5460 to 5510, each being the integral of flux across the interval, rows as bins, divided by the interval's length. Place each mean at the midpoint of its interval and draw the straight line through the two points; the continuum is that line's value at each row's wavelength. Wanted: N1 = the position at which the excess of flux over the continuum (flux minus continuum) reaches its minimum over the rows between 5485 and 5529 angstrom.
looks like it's 5507.06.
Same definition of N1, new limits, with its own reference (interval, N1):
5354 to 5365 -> 5359.44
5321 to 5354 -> 5328.68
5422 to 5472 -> 5450.29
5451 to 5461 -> 5456.57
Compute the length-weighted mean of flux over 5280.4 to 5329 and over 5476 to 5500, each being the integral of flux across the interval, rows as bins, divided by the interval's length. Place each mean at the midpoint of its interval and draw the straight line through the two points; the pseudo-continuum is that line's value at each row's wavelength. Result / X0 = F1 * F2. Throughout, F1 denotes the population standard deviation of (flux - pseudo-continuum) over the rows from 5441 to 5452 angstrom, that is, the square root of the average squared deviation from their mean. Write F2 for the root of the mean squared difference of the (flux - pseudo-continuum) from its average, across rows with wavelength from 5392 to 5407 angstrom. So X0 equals 5.78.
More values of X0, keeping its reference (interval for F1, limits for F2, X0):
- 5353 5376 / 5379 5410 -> 1.25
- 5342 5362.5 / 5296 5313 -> 1.13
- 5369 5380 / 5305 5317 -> 0.52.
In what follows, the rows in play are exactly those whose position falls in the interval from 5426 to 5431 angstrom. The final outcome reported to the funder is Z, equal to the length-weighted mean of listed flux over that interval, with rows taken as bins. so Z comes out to 13.4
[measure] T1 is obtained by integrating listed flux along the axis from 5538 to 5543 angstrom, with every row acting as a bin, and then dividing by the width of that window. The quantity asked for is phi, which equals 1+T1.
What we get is 11.1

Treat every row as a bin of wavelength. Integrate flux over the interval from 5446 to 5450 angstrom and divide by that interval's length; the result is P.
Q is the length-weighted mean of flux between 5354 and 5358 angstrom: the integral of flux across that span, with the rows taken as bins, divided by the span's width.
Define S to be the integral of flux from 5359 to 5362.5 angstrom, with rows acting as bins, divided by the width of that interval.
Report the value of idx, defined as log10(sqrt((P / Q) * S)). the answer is 0.481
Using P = 9.9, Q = 13.1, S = 12.1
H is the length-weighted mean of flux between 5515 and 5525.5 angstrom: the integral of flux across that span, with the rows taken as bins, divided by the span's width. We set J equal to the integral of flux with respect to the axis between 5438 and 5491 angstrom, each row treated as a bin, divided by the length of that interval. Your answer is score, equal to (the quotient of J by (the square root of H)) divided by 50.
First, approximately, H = 10.8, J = 11.5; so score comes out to 0.0704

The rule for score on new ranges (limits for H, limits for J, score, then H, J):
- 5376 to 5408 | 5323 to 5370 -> 0.0656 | 13.2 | 11.9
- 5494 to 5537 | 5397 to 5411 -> 0.0831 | 10.3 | 13.4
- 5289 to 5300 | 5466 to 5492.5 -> 0.0721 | 10.8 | 11.8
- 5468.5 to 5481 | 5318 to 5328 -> 0.0684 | 11.5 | 11.6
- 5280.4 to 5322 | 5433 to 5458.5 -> 0.0712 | 11.3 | 11.9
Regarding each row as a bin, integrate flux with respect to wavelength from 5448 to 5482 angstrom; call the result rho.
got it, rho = 360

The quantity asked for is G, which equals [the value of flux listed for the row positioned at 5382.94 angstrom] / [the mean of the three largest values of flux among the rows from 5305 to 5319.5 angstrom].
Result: 1.1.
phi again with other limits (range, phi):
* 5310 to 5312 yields 12.2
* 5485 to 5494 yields 13.3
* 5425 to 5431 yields 14.4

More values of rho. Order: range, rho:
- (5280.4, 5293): 140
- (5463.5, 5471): 86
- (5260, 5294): 346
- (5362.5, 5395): 419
